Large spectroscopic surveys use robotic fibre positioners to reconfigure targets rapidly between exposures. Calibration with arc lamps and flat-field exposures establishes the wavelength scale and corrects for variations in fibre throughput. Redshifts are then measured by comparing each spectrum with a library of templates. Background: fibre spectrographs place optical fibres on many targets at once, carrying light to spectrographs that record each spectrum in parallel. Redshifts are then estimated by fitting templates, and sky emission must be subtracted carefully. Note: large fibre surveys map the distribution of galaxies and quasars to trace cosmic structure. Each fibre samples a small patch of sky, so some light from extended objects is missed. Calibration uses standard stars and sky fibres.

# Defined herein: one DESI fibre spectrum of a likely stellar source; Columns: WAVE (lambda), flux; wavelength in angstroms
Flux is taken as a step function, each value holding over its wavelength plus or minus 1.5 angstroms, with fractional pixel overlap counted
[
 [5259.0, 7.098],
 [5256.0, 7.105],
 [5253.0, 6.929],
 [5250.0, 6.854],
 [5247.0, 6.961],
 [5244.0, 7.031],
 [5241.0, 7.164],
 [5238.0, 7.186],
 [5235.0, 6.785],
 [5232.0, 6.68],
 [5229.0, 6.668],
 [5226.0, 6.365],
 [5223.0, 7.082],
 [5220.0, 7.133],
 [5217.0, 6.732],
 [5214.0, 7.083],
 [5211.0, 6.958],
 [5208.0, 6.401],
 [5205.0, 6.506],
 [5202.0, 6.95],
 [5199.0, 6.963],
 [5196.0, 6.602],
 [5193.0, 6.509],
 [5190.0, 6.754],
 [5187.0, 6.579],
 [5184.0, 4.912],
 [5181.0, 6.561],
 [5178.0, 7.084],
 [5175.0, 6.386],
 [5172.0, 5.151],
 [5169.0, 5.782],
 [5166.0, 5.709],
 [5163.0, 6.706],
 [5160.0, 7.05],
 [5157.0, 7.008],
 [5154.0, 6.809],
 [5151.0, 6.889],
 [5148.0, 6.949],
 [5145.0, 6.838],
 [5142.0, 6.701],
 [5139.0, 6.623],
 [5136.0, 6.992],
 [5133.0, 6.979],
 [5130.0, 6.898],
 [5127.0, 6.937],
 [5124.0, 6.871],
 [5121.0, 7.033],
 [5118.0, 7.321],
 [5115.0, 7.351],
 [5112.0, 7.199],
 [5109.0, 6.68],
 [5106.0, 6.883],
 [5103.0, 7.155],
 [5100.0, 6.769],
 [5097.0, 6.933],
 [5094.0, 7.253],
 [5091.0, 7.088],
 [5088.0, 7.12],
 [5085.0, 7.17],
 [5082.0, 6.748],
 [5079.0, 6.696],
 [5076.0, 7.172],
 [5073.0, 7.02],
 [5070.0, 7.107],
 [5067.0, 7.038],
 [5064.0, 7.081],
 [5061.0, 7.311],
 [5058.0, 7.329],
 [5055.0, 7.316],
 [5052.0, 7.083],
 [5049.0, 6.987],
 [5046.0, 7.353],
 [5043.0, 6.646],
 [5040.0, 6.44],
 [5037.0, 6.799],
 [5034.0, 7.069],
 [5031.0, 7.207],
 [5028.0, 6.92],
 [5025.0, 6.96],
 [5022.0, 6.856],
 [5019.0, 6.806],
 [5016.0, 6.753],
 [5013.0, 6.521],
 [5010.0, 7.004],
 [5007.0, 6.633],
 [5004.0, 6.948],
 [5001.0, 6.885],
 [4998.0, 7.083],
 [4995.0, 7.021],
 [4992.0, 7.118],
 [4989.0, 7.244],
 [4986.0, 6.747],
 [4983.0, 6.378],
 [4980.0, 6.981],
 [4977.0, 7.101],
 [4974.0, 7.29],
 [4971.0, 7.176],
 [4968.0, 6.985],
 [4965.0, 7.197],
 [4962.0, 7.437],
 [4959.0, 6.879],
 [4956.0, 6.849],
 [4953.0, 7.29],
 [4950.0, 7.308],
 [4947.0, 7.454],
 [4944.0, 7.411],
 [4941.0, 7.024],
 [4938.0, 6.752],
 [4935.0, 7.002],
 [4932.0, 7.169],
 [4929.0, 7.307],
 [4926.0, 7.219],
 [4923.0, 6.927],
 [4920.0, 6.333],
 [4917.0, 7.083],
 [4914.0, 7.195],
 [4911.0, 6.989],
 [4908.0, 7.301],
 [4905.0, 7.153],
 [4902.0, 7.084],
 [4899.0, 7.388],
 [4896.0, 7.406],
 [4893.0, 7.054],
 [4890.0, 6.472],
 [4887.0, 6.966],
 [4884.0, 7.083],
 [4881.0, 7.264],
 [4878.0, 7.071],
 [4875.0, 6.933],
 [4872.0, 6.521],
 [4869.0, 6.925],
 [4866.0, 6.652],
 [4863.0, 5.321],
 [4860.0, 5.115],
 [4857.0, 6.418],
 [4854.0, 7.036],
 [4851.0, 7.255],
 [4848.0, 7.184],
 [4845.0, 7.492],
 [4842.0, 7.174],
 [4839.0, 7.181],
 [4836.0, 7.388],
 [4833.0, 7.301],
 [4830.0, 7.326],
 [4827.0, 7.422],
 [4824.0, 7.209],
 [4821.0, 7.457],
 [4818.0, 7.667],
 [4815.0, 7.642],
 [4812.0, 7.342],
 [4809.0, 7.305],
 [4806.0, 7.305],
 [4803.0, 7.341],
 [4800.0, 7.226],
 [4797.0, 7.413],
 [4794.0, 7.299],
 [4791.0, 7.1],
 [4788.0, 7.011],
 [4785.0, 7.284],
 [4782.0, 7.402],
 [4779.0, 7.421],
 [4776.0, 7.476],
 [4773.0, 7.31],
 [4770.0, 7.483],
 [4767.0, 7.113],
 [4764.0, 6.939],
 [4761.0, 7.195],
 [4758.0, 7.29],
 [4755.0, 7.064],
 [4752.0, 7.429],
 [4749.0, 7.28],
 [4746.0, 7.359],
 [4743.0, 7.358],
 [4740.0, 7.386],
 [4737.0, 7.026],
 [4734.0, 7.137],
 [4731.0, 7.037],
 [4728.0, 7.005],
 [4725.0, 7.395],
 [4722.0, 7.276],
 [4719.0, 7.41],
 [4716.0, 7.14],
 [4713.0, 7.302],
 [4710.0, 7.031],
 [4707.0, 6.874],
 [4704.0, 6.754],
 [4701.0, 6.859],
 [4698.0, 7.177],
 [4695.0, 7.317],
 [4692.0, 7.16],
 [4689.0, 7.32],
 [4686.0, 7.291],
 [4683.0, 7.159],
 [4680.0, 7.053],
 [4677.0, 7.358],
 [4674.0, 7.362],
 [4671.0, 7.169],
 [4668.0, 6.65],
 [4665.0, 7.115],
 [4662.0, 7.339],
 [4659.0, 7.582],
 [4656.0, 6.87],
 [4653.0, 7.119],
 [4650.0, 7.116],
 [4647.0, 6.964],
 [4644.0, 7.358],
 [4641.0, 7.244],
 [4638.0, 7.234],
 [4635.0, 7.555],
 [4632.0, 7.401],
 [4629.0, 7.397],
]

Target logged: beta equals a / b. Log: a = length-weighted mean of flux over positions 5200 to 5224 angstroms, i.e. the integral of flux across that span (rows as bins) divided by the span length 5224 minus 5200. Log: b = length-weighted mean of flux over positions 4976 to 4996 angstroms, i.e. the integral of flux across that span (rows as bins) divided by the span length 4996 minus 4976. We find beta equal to 0.99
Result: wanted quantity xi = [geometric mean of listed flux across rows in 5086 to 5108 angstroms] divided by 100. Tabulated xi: 0.0703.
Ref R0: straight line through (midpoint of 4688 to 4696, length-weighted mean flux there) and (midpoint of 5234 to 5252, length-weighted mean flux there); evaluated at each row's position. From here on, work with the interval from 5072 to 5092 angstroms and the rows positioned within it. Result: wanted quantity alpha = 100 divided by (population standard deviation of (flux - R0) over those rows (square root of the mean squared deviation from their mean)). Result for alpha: 542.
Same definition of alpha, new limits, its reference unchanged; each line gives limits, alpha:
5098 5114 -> 483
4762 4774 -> 486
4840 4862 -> 132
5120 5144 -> 748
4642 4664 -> 435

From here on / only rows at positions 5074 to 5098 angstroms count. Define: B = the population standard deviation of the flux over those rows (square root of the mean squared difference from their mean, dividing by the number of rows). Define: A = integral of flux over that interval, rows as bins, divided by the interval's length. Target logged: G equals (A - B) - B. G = 6.6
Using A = 7.02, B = 0.19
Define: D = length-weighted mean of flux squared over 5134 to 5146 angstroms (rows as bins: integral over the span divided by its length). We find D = 46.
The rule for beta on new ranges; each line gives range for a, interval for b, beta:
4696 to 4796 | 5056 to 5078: 1.01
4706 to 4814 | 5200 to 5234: 1.07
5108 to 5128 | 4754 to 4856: 0.97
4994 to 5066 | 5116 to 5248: 1.04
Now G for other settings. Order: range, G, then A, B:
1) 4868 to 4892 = 6.4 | 6.91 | 0.26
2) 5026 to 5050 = 6.4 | 6.93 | 0.28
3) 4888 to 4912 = 6.5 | 7.11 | 0.28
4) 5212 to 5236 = 6.3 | 6.82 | 0.25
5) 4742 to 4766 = 6.9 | 7.23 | 0.15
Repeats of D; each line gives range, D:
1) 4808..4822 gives 56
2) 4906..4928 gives 49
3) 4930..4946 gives 50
